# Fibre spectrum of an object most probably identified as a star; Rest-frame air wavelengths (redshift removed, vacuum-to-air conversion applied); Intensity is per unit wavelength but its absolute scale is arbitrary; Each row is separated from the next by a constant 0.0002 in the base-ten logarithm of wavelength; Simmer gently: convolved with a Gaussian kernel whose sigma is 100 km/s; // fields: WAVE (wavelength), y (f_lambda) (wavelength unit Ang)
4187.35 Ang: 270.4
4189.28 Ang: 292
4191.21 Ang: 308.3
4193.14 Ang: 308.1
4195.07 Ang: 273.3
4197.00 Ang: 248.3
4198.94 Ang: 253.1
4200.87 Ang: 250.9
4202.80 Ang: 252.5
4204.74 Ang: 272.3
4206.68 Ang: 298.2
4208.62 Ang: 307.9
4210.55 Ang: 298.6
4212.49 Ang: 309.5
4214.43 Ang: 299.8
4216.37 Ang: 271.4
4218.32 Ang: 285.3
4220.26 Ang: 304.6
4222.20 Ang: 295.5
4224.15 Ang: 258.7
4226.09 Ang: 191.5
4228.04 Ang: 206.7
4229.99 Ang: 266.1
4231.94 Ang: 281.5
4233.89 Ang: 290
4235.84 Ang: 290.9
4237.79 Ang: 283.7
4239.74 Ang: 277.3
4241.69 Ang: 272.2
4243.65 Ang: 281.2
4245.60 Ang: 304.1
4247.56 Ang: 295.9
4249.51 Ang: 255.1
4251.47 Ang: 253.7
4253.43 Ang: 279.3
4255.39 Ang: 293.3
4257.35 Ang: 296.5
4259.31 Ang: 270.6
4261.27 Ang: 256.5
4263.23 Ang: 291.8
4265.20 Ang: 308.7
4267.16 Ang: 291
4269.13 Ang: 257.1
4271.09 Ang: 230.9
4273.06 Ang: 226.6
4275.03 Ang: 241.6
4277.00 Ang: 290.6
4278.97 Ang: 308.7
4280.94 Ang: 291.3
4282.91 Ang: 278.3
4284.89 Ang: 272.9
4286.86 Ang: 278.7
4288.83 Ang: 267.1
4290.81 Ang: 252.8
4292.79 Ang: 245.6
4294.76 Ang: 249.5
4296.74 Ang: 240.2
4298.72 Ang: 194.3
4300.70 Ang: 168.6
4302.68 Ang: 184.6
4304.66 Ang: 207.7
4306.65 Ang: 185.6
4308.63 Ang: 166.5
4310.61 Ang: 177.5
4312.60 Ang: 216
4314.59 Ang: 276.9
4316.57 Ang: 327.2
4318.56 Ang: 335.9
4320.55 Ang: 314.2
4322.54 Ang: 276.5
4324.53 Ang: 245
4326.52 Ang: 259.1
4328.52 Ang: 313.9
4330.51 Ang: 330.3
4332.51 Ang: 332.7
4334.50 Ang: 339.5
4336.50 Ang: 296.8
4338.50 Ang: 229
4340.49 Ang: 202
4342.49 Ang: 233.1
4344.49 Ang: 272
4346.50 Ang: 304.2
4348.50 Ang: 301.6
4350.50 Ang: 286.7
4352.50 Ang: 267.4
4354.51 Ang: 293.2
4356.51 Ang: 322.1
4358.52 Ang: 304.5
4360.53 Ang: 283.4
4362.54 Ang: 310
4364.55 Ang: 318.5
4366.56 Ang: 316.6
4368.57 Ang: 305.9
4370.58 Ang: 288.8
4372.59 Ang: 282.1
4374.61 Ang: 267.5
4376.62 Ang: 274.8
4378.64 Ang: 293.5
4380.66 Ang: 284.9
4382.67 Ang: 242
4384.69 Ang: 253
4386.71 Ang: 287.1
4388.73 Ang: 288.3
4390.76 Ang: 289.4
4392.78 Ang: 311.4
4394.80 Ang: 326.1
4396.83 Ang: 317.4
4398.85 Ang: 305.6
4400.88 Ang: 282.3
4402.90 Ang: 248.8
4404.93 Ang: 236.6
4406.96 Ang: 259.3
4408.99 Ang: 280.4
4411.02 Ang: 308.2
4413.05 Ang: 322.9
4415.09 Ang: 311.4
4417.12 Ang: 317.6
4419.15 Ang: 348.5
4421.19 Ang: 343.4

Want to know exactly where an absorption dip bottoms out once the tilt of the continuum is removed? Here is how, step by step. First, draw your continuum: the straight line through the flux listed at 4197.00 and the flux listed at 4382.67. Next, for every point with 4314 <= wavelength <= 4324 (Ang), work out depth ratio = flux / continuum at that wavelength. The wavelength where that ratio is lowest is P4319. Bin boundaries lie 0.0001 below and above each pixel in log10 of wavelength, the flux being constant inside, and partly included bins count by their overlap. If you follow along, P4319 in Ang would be 4322.54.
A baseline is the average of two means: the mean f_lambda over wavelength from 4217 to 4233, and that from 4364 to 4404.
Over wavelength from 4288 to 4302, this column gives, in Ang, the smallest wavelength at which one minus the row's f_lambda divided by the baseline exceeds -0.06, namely 4288.83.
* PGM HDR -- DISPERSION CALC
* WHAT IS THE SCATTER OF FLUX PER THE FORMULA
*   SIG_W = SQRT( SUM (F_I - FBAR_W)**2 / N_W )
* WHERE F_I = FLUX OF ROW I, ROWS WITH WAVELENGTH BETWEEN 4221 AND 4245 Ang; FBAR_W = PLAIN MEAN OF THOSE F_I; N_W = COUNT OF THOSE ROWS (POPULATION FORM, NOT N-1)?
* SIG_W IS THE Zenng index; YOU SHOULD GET 32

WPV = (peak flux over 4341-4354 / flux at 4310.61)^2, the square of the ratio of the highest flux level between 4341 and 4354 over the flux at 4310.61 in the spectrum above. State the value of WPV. 2.9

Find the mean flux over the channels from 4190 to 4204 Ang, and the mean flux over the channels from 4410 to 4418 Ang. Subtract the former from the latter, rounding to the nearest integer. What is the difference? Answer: 44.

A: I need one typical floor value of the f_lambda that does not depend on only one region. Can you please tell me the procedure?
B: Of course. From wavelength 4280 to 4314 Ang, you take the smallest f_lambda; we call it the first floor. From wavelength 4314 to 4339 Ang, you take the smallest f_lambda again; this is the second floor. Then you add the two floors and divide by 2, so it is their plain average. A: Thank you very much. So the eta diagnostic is 198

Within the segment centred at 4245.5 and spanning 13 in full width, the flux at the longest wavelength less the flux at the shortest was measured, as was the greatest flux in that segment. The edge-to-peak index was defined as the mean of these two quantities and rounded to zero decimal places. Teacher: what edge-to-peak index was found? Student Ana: 140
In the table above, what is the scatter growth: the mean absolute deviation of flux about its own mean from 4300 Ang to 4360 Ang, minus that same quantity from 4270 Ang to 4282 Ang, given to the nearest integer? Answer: 16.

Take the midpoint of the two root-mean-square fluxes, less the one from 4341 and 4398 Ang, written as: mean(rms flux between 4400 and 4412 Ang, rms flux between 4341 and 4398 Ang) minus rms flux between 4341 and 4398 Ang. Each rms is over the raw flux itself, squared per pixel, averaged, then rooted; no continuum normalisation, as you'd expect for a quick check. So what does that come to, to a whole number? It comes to -10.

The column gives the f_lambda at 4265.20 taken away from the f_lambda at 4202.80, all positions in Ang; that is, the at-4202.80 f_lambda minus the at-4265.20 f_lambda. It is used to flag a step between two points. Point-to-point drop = -56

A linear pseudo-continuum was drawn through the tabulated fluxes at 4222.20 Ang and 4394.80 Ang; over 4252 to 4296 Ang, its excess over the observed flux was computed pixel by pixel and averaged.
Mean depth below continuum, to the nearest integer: 33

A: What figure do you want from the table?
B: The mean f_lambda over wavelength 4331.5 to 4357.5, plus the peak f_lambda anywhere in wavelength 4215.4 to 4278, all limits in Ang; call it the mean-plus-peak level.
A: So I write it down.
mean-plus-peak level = 592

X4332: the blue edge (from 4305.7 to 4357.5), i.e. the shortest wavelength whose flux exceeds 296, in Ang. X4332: 4316.57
